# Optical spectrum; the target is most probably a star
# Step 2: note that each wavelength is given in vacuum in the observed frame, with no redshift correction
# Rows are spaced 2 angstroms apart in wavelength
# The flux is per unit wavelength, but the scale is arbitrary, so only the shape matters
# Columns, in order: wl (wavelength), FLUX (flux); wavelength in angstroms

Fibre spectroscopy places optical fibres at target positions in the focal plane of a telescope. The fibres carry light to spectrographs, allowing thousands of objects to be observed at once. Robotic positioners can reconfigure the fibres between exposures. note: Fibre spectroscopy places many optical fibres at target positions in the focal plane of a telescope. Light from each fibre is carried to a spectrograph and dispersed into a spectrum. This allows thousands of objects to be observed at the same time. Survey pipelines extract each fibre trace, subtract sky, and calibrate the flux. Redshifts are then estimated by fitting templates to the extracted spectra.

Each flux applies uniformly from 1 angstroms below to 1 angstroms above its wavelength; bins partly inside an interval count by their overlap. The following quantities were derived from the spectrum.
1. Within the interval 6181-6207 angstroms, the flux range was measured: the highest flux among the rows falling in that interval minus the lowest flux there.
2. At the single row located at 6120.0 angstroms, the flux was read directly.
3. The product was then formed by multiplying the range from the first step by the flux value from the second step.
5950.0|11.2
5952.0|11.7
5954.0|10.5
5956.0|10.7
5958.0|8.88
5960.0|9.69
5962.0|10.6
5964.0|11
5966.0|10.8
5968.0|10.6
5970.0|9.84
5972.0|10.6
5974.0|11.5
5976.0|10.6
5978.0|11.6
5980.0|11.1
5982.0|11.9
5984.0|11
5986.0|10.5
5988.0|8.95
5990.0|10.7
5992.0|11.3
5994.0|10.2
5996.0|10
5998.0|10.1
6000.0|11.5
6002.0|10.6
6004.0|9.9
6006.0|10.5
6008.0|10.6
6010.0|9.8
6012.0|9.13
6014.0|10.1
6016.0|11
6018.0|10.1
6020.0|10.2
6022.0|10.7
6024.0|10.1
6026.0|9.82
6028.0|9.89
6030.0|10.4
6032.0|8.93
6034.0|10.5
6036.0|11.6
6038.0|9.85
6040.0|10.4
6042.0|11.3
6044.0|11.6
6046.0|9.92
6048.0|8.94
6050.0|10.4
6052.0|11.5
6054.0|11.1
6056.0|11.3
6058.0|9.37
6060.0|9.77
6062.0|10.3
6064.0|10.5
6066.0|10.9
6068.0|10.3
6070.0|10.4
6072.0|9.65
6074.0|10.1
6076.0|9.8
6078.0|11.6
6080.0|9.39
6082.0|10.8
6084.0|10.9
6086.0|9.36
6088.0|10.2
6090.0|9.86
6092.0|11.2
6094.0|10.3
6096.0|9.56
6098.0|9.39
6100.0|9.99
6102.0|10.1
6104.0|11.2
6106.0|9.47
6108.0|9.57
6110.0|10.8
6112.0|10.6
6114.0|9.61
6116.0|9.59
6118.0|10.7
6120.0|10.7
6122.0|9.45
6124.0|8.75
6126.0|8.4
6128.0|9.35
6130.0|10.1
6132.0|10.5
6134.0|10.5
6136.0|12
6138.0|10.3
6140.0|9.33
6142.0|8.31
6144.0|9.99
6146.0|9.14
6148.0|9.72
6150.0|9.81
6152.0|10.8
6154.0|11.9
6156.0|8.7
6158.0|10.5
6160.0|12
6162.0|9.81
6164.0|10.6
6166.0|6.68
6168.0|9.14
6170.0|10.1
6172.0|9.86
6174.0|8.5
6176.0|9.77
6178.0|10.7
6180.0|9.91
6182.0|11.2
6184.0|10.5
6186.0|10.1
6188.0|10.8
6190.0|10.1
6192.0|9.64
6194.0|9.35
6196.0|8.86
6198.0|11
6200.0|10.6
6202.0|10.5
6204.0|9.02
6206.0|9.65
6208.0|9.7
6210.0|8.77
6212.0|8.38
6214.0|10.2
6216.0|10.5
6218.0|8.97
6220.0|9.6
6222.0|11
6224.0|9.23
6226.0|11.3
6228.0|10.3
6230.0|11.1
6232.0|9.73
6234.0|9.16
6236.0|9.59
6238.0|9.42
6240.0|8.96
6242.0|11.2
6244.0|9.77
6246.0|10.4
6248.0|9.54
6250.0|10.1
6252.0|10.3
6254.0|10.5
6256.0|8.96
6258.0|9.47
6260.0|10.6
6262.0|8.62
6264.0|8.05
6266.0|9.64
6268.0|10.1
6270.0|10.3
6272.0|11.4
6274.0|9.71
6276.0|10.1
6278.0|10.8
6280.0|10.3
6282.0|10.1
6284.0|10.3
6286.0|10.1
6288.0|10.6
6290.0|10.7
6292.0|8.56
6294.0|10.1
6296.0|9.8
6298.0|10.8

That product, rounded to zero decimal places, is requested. 25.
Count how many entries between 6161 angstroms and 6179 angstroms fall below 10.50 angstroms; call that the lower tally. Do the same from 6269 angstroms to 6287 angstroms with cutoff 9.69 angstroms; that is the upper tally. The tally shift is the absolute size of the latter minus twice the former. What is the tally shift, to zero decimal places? 14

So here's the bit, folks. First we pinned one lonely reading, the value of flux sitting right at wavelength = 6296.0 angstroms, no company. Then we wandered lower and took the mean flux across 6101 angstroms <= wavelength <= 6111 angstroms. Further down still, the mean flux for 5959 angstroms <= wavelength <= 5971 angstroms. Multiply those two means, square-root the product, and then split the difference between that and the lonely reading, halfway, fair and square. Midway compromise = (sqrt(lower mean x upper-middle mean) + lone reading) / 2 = 10.1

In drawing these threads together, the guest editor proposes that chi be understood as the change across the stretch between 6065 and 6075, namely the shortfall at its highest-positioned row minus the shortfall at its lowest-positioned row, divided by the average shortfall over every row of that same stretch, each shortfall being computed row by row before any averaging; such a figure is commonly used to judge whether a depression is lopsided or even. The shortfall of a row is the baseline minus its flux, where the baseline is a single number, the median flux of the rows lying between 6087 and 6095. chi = -40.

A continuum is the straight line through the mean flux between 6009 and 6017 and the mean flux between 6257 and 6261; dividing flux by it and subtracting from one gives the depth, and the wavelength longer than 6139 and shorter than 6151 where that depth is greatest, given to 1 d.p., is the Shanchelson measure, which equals 6142.0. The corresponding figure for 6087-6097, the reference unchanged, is 6096.0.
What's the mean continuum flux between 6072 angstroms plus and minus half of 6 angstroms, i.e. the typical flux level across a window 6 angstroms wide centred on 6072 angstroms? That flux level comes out 10.05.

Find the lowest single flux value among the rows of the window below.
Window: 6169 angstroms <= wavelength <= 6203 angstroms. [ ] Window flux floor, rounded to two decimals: 8.50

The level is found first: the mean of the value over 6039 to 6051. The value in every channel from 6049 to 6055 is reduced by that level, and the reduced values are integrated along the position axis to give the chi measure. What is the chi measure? 3.4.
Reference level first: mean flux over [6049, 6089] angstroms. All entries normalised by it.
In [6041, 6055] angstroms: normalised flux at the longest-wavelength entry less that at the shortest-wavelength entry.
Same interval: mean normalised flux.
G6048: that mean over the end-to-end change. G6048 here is -53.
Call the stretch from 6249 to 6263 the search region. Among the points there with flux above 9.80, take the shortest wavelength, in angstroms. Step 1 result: 6250.0 angstroms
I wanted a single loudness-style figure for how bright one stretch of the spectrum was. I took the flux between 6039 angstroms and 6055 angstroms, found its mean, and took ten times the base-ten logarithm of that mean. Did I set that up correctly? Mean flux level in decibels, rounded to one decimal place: 10.3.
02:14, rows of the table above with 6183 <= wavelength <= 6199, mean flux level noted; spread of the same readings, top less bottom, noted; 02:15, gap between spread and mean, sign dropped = 7.9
